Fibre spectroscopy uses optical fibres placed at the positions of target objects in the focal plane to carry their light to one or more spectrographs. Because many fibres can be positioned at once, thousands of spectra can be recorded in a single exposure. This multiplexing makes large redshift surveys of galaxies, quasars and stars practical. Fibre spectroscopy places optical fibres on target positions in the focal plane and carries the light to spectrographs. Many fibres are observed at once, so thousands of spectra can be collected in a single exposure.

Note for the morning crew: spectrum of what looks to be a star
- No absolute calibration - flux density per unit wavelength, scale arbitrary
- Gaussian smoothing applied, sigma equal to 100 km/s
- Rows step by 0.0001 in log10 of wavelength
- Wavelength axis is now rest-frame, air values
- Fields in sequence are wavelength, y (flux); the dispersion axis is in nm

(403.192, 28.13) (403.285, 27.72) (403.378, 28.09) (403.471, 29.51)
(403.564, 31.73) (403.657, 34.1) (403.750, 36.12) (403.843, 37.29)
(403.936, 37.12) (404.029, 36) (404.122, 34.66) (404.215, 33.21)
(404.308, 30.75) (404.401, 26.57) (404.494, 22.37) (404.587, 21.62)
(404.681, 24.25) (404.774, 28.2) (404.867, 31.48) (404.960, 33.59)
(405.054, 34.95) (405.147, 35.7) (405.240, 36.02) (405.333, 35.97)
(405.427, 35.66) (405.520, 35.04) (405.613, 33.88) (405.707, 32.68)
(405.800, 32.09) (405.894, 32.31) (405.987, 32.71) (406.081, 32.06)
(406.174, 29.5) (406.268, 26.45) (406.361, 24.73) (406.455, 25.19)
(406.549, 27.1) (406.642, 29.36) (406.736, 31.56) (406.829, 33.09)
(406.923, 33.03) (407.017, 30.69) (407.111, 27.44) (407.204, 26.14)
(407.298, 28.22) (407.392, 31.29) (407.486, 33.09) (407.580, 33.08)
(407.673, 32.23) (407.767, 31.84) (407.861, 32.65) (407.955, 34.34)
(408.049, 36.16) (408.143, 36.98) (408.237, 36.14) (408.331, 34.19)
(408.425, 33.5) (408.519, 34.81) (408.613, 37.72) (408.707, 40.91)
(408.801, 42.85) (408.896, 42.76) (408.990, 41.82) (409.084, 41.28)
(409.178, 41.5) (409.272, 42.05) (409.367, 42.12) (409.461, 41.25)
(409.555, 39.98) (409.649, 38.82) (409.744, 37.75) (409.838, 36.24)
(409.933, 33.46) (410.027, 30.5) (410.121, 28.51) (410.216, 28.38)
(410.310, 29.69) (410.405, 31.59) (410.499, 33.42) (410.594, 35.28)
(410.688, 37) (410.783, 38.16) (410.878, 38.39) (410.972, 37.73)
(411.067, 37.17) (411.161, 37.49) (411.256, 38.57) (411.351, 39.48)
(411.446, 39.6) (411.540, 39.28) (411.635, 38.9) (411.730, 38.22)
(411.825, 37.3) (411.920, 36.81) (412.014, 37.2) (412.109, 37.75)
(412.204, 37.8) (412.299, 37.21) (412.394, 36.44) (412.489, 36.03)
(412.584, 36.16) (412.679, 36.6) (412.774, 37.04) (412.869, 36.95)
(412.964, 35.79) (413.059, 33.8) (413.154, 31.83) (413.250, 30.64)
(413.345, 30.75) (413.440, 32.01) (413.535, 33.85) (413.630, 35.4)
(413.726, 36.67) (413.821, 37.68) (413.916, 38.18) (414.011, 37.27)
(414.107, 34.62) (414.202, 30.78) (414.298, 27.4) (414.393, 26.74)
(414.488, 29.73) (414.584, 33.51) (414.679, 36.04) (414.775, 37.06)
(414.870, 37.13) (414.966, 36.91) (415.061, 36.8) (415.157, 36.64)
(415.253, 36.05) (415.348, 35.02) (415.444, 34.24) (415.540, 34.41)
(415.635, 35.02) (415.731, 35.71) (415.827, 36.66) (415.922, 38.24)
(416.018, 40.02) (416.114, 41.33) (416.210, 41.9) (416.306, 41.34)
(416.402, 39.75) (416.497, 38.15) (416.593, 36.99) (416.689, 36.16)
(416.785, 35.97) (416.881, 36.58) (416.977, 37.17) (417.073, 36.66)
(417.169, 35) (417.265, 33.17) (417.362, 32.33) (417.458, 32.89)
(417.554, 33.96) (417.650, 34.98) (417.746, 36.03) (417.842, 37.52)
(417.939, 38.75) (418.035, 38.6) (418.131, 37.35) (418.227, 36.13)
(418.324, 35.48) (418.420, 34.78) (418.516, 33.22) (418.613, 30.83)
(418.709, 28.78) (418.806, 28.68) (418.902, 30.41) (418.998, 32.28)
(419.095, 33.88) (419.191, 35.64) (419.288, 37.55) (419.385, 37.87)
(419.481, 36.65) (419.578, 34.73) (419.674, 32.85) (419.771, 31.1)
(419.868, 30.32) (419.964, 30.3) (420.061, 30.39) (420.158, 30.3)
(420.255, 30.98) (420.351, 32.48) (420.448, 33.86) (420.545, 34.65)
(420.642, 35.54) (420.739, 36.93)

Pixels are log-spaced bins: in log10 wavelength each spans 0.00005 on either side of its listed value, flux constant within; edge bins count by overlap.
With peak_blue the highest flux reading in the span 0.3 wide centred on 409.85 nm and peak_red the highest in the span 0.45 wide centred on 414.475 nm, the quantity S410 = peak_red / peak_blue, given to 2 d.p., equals 0.95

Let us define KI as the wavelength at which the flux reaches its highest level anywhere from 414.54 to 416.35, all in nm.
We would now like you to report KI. 416.210 nm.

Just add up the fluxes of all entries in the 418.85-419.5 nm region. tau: 244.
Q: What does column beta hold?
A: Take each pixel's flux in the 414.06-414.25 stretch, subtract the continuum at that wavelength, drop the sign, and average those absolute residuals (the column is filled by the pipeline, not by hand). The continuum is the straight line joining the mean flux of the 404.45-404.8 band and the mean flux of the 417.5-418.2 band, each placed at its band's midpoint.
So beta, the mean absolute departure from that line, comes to 2.0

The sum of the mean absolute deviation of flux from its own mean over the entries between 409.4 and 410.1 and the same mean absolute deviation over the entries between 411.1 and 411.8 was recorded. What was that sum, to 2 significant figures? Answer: 3.6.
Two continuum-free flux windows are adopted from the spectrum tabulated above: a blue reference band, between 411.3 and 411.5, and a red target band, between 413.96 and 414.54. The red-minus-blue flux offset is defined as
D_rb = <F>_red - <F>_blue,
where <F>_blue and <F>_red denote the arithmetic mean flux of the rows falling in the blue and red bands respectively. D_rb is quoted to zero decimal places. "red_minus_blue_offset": -8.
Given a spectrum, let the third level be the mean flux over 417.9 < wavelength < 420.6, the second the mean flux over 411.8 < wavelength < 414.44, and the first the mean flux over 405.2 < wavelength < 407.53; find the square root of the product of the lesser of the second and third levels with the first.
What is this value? 32.2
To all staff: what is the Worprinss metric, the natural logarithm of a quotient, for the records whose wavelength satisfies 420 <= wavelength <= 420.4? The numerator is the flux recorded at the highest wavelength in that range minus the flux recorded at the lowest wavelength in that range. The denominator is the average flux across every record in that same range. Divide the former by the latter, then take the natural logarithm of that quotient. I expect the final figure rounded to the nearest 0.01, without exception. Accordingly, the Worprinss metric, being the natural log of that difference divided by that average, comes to -2.70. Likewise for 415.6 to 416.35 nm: -1.81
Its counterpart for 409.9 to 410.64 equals -2.85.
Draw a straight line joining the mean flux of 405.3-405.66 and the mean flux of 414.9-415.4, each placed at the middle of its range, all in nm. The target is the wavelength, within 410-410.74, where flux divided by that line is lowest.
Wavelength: 410.216 nm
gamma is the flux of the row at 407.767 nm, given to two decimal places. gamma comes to 31.84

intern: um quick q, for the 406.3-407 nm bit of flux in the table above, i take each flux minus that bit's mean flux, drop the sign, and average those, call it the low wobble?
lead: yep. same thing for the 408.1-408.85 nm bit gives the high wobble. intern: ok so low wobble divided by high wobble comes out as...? 1.2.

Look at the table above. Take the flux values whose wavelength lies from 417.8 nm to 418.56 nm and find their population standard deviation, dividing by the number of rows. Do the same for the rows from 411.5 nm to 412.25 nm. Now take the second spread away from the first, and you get 1.0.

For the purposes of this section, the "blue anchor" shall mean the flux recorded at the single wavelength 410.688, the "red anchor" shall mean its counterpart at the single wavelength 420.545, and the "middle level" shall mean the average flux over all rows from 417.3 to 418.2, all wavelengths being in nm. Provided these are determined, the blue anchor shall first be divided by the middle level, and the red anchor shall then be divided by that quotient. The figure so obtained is 34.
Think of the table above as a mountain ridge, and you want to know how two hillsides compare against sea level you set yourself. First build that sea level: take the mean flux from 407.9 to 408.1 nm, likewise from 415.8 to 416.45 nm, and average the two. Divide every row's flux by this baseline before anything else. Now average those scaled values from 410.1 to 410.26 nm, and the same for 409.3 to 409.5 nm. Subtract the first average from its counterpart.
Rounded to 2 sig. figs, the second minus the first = 0.35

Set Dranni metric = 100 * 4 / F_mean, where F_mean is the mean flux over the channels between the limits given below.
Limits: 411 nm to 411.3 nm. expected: 10.6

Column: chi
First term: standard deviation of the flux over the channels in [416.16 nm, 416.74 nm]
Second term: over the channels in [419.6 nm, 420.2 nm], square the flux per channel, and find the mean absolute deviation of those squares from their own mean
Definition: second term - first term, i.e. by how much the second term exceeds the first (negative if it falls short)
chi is 44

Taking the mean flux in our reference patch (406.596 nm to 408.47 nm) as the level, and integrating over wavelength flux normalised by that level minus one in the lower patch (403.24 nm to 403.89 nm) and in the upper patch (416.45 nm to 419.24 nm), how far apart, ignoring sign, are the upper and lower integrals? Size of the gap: 0.22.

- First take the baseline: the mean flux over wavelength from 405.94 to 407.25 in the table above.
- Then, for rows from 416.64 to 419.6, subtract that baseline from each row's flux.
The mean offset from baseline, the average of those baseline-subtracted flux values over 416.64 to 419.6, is 5.6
